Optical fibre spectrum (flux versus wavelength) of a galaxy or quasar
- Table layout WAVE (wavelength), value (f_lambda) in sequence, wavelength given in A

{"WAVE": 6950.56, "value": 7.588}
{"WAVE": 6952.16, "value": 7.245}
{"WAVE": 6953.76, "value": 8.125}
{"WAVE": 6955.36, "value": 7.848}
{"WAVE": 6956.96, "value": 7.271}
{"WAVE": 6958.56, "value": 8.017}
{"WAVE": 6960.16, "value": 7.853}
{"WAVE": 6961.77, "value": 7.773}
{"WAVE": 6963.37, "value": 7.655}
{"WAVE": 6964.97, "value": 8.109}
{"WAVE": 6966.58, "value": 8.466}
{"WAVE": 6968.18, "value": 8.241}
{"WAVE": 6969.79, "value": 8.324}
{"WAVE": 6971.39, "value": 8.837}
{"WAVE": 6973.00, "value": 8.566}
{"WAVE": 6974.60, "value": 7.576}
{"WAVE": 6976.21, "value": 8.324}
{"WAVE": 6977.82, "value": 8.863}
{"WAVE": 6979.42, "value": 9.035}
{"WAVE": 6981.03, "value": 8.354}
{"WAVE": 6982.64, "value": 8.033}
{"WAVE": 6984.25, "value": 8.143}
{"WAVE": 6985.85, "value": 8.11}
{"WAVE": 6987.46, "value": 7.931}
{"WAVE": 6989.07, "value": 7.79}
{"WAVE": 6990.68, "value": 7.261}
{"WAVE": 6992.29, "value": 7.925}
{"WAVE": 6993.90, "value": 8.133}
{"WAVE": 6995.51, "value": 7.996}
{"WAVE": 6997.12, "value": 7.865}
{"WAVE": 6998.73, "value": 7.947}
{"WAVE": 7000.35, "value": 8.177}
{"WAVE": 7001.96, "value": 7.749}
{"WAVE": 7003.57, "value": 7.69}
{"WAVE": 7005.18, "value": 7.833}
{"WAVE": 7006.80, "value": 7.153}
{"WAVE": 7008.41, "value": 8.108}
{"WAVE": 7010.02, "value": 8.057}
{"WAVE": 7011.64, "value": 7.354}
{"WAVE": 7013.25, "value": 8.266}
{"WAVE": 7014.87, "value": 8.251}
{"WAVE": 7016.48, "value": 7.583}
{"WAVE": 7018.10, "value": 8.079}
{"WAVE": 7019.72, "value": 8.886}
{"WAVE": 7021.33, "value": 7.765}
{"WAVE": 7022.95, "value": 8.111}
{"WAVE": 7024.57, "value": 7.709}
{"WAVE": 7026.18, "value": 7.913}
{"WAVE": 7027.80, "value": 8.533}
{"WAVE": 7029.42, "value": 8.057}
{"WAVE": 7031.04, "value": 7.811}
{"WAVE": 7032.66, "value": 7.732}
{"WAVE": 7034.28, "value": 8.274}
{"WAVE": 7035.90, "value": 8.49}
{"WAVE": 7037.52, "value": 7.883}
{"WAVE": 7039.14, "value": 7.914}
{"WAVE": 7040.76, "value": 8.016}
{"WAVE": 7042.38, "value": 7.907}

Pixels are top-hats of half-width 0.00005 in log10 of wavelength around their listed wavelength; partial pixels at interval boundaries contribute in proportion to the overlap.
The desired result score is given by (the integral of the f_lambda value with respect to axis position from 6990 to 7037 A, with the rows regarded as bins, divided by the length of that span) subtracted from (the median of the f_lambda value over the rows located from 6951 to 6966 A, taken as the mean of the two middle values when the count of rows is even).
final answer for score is -0.11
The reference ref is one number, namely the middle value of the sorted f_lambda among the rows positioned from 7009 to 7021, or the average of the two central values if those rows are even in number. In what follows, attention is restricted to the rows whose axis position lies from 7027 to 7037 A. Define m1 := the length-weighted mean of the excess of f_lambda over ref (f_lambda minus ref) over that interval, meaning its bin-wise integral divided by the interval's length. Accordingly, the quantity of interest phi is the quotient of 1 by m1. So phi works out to 16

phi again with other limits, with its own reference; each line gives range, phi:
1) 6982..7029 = -7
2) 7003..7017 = -4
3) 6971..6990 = 5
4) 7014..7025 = -90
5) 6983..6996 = -6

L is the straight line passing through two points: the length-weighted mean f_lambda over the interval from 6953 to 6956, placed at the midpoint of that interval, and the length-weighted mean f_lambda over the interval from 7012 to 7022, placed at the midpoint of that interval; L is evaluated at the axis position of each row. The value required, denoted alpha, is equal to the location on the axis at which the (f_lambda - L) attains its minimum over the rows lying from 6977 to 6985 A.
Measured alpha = 6982.64 A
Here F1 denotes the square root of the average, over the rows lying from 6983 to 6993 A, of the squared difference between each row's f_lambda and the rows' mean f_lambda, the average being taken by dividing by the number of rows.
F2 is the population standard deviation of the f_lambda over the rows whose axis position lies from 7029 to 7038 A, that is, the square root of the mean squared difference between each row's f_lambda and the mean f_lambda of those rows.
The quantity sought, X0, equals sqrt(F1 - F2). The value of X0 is 0.2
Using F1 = 0.29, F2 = 0.27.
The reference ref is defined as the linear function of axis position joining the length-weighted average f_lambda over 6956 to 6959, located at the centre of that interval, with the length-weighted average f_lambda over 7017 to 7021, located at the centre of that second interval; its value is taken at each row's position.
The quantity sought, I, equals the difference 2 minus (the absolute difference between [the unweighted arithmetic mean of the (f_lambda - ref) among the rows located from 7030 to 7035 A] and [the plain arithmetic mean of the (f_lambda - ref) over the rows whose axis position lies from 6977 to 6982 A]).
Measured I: 0.6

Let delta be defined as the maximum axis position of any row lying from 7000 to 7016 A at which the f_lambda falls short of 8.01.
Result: 7011.64 A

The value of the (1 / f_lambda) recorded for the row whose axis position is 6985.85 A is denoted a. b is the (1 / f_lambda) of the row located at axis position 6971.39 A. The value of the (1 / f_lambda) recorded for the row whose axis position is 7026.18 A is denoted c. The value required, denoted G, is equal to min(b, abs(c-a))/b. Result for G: 0.03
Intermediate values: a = 0.123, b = 0.113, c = 0.126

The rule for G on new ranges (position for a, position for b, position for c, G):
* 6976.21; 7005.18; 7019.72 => 0.06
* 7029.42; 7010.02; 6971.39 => 0.09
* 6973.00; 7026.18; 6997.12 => 0.08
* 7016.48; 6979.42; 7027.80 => 0.13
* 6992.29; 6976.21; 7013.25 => 0.04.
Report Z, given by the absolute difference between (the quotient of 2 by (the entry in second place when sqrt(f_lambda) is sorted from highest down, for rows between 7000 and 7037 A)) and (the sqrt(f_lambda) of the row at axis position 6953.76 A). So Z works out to 2.17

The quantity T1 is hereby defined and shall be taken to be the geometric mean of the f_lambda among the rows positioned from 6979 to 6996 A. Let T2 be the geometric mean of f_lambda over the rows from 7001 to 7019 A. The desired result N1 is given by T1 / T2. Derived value 1.03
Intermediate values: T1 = 8.05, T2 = 7.82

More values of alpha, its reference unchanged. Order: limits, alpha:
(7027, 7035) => 7032.66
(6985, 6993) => 6990.68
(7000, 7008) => 7006.80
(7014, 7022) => 7016.48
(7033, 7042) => 7037.52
